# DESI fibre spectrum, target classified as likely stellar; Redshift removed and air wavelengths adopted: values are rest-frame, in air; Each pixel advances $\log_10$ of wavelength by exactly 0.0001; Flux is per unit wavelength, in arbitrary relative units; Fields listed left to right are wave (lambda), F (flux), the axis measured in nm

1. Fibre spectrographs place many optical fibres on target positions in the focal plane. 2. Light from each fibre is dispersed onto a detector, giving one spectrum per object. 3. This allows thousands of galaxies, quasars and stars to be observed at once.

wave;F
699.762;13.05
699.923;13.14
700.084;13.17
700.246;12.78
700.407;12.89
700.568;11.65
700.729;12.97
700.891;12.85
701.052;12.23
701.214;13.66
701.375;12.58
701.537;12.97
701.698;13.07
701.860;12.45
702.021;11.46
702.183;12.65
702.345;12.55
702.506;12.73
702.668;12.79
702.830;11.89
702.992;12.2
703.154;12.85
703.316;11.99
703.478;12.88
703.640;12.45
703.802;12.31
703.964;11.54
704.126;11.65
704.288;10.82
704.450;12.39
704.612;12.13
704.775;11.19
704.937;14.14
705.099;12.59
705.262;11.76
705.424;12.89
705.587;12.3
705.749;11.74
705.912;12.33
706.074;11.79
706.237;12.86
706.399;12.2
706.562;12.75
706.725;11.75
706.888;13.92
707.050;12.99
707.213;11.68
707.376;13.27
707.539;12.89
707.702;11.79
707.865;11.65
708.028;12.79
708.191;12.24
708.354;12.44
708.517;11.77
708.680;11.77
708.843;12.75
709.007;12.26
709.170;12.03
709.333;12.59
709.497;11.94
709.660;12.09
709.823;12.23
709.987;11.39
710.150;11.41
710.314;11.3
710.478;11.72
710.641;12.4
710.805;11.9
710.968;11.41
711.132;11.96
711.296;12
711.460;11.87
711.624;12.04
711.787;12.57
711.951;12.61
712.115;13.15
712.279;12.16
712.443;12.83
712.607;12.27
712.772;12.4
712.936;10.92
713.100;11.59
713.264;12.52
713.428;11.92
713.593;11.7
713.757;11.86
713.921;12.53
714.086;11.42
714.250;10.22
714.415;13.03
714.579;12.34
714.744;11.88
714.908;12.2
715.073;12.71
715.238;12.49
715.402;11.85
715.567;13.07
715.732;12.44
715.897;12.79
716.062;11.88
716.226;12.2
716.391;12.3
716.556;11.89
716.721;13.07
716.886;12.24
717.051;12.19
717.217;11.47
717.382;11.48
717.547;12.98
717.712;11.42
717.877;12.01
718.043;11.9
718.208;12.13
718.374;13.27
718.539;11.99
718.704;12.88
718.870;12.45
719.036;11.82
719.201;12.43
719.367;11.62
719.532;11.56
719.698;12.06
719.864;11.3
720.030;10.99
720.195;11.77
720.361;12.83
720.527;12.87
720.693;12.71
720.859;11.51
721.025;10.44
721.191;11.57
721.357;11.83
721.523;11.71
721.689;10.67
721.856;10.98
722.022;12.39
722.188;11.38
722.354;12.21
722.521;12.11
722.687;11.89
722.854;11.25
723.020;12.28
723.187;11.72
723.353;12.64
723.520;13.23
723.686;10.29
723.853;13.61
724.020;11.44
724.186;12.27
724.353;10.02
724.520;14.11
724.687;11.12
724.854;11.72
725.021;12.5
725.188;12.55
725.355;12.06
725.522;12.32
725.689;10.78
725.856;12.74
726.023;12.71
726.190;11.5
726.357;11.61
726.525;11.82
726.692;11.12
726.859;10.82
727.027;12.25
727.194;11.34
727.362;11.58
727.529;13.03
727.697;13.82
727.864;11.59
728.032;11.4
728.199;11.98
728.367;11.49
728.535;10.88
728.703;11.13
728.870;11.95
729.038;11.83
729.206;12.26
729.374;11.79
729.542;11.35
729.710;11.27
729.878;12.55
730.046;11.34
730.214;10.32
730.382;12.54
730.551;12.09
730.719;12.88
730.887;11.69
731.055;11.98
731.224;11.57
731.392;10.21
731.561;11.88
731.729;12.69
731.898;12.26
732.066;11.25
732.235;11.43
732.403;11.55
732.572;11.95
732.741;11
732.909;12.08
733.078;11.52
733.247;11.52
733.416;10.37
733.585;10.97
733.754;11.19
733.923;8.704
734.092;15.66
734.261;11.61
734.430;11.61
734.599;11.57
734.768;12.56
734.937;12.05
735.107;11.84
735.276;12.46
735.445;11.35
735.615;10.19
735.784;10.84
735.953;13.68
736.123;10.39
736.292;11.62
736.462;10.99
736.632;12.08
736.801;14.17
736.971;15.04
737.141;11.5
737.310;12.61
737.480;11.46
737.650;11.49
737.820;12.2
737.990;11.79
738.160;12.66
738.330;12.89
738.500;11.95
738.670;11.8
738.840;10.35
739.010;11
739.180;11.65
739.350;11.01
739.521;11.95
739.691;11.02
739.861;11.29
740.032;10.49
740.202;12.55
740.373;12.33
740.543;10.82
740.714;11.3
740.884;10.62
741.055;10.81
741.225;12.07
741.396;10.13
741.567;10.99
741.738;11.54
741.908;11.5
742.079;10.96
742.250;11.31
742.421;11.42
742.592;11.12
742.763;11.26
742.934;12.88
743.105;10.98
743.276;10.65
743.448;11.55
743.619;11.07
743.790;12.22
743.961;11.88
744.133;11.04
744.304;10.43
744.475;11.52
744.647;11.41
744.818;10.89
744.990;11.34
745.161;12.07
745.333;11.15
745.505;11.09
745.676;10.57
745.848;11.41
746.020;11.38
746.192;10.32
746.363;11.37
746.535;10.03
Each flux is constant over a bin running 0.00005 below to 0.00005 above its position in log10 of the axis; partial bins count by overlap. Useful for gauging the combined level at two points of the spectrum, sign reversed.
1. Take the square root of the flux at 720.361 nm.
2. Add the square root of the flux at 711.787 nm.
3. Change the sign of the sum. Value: -7.13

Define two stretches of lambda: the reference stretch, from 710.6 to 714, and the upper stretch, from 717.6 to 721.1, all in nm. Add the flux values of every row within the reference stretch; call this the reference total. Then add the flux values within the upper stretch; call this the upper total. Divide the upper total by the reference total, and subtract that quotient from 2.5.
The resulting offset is 1.51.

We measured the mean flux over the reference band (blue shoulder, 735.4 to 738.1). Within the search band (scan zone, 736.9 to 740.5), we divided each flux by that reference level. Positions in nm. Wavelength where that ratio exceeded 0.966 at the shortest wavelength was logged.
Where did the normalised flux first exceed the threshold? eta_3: 736.971 nm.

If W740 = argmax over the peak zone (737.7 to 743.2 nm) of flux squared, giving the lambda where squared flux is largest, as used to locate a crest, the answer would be 738.330 nm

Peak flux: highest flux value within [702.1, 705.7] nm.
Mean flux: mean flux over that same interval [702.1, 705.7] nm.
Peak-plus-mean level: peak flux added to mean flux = 26.4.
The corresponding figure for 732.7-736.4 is 27.2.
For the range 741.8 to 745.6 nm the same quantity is 24.2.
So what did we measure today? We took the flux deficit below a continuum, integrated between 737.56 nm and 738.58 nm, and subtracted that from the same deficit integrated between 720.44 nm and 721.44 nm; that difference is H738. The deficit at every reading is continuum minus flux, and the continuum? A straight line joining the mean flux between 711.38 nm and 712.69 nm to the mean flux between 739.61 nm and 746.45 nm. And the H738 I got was 1.0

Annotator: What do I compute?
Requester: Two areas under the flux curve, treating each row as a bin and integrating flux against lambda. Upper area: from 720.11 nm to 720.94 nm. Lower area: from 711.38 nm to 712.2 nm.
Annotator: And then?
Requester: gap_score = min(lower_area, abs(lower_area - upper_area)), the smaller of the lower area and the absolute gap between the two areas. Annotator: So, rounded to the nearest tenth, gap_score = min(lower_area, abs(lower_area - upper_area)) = 0.0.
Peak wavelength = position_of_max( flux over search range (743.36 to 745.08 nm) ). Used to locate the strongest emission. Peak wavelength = 743.790 nm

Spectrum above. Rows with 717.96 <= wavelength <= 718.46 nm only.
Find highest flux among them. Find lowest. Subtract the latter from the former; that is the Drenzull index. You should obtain 1.37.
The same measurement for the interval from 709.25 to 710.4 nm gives 1.29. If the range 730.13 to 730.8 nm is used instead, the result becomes 2.56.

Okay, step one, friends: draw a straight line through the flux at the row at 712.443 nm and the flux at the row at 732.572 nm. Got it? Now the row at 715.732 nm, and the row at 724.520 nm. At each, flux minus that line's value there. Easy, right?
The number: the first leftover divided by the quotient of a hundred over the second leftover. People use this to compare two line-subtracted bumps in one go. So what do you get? -0.004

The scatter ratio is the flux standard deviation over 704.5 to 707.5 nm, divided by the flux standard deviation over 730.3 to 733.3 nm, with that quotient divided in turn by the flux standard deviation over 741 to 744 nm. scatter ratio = 2.0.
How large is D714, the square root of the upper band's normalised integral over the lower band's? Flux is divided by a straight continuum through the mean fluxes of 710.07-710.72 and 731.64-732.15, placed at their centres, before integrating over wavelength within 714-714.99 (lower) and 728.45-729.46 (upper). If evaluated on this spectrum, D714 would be 0.99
